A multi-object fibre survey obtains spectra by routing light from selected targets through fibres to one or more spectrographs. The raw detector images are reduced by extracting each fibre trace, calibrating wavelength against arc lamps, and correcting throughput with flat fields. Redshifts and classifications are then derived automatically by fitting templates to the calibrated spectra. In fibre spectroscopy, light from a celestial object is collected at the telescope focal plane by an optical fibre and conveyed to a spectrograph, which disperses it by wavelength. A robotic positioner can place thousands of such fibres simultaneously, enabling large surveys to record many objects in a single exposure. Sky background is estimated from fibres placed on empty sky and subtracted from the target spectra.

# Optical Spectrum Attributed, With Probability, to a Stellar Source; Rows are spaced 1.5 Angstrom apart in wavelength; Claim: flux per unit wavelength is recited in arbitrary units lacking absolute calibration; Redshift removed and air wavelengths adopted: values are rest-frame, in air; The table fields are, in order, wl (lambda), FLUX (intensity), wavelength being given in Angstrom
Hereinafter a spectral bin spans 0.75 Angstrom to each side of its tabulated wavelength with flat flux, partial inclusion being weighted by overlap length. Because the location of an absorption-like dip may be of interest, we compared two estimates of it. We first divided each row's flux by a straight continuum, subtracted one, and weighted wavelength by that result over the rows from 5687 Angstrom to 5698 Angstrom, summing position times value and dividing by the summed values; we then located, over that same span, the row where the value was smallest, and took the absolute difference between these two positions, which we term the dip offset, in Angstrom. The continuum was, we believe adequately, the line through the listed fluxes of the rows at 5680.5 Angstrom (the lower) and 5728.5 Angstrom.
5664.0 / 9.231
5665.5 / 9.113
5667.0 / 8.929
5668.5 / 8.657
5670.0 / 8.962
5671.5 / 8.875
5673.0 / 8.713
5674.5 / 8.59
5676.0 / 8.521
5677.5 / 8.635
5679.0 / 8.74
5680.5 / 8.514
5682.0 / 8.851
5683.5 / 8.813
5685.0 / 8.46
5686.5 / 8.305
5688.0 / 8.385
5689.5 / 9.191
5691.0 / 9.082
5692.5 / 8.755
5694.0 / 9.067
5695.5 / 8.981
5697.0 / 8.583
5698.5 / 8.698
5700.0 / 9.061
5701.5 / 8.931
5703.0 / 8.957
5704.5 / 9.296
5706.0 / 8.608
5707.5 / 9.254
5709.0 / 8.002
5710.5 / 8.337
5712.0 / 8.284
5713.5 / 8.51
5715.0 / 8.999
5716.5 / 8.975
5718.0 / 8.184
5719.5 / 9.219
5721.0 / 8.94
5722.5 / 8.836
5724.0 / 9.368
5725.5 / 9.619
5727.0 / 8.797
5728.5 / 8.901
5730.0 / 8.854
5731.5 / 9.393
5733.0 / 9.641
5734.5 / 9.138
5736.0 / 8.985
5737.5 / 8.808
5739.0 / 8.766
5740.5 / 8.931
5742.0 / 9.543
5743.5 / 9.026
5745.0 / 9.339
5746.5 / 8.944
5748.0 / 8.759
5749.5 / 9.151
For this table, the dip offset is 4.3 Angstrom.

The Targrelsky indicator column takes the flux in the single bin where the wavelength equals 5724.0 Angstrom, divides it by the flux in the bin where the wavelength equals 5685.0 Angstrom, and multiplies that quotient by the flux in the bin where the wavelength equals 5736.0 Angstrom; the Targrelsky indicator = 9.9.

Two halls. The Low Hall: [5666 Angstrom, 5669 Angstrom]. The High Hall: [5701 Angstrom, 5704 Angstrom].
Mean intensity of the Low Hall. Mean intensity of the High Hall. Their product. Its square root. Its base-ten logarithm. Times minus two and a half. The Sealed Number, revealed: -2.37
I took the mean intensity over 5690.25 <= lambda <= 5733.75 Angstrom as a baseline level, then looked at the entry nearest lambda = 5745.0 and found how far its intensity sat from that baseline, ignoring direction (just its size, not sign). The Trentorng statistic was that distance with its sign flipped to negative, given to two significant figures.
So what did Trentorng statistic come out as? -0.44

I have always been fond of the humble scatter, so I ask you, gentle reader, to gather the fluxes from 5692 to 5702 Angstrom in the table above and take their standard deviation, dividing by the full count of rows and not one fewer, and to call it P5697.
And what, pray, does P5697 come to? 0.18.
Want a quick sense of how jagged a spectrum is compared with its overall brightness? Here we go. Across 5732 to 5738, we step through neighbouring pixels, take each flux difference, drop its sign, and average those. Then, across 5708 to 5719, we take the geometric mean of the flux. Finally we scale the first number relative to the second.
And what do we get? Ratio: 0.033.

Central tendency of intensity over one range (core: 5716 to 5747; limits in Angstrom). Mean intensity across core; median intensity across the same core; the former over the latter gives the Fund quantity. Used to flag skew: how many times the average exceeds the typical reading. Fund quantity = 1.01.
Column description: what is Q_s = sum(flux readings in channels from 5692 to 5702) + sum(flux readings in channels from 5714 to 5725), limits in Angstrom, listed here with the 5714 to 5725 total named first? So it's 125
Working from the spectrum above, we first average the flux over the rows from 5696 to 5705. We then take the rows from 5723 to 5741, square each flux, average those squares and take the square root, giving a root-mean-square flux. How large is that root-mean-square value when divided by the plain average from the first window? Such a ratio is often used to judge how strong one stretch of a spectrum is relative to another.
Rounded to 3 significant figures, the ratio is 1.02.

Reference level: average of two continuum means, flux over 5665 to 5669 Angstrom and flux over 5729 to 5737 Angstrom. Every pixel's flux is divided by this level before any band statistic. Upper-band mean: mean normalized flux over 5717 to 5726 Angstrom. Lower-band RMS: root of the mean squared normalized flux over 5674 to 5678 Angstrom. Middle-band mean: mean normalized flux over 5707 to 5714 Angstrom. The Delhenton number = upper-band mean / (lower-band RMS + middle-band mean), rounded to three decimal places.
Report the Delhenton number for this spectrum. 0.529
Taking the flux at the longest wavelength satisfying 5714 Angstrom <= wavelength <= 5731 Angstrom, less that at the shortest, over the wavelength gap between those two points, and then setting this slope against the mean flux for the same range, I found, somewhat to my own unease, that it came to -0.0011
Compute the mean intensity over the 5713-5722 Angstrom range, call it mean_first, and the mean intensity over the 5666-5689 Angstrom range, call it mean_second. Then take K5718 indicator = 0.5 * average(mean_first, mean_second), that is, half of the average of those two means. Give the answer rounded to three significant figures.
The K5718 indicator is 4.37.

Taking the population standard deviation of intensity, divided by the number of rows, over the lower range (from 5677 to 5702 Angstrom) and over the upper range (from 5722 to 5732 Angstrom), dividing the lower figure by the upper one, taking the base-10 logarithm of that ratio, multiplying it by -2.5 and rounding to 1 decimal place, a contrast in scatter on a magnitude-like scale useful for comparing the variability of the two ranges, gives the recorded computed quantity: 0.2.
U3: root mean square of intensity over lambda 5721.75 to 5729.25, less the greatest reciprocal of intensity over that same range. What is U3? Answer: 9.0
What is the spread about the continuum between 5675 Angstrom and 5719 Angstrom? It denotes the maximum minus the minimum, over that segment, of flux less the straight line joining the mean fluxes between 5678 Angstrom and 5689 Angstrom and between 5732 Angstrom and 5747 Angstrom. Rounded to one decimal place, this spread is 1.4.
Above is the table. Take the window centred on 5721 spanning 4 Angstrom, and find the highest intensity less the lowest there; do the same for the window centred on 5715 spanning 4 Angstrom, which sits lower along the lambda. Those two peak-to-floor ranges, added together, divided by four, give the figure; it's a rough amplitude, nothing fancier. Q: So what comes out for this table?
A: 0.22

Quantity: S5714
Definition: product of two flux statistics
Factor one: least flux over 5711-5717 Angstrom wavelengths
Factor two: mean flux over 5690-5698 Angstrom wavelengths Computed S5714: 73.7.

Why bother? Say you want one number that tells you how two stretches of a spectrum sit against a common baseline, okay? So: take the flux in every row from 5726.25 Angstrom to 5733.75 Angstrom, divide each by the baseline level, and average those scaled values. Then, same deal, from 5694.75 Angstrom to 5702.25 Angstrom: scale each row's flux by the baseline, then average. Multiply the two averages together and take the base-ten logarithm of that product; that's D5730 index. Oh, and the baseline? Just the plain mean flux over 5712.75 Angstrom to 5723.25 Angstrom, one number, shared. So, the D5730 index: 0.017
